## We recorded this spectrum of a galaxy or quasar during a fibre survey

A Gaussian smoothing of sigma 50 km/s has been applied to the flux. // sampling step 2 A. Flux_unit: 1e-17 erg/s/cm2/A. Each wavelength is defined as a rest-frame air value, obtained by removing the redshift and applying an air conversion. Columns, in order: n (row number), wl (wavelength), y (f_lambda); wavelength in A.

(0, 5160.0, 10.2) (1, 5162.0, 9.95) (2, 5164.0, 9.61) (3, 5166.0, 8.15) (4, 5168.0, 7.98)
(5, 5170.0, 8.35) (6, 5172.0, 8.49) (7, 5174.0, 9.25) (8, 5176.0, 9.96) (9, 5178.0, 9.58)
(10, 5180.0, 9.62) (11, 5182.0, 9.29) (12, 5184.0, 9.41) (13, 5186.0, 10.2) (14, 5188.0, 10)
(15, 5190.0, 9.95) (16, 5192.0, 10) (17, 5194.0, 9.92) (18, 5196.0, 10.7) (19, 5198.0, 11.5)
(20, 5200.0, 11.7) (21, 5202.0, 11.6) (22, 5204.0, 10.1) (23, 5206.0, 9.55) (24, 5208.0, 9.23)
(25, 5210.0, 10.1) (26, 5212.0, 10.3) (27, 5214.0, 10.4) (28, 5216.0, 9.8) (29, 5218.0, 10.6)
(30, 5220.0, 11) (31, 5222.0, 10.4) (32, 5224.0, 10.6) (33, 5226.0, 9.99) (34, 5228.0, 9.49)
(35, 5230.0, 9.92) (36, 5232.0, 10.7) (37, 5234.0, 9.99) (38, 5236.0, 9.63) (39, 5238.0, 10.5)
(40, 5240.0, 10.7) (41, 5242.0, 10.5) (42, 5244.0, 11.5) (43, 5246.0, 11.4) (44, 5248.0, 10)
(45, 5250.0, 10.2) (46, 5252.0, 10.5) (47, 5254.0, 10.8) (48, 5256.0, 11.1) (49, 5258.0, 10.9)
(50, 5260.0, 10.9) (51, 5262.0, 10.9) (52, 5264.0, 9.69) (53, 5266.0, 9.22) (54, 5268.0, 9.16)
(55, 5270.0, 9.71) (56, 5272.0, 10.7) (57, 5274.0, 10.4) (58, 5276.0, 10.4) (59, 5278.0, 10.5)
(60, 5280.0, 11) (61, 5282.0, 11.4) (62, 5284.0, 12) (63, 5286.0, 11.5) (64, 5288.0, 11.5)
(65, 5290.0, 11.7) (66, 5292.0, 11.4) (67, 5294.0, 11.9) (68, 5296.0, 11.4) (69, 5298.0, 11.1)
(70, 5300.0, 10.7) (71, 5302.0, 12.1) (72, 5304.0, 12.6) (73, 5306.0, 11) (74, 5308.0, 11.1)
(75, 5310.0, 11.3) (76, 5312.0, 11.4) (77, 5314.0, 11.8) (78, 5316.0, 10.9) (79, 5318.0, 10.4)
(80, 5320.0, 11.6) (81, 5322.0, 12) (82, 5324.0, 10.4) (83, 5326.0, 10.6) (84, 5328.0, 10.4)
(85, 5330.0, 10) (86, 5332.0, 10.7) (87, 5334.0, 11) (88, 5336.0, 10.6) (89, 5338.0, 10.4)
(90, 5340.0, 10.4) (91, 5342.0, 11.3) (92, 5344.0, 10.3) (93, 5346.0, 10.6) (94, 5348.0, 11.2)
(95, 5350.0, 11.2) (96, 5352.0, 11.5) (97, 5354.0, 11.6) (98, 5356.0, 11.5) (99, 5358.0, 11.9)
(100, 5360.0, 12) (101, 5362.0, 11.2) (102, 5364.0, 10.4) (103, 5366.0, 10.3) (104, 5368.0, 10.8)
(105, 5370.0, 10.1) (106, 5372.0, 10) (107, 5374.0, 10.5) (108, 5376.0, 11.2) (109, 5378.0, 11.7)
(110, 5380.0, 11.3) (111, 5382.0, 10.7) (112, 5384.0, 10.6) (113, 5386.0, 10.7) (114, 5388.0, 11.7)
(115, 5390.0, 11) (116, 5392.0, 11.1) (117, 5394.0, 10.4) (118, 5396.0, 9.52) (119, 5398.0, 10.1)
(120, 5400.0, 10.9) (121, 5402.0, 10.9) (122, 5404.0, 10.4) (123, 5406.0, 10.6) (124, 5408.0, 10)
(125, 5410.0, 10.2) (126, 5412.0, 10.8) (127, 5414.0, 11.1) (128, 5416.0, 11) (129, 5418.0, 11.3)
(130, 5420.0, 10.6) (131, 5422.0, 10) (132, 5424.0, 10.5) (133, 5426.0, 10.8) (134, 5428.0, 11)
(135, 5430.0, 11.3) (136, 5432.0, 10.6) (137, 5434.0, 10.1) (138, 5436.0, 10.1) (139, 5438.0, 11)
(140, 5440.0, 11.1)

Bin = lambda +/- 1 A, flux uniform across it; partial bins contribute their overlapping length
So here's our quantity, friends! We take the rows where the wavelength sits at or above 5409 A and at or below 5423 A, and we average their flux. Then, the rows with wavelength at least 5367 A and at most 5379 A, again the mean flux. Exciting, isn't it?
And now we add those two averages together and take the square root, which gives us 4.63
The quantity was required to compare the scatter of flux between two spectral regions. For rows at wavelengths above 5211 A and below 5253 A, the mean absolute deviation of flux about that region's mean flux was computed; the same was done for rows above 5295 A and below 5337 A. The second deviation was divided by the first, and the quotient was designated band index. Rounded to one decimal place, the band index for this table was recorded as 1.3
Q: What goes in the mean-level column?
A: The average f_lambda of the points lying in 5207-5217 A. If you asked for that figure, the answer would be 10.0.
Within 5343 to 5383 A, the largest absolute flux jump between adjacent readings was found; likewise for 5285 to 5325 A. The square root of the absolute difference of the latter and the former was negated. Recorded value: -0.9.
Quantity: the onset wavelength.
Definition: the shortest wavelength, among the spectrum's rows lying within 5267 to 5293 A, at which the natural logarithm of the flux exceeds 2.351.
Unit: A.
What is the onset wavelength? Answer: 5272.0 A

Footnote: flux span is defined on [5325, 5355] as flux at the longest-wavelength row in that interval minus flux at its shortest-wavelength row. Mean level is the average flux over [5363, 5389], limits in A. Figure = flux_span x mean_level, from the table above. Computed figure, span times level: 11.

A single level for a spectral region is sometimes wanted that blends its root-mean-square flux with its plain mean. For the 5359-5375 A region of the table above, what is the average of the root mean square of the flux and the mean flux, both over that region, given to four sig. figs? 10.67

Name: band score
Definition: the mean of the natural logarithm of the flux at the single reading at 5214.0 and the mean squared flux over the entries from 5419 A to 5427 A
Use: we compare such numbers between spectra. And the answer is 56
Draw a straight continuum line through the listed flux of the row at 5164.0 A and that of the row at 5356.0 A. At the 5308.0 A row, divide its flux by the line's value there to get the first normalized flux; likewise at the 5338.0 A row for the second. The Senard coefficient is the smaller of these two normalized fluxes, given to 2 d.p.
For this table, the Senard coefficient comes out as 0.92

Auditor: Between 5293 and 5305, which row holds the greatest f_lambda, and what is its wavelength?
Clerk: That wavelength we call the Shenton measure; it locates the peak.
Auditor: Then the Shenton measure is 5304.0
